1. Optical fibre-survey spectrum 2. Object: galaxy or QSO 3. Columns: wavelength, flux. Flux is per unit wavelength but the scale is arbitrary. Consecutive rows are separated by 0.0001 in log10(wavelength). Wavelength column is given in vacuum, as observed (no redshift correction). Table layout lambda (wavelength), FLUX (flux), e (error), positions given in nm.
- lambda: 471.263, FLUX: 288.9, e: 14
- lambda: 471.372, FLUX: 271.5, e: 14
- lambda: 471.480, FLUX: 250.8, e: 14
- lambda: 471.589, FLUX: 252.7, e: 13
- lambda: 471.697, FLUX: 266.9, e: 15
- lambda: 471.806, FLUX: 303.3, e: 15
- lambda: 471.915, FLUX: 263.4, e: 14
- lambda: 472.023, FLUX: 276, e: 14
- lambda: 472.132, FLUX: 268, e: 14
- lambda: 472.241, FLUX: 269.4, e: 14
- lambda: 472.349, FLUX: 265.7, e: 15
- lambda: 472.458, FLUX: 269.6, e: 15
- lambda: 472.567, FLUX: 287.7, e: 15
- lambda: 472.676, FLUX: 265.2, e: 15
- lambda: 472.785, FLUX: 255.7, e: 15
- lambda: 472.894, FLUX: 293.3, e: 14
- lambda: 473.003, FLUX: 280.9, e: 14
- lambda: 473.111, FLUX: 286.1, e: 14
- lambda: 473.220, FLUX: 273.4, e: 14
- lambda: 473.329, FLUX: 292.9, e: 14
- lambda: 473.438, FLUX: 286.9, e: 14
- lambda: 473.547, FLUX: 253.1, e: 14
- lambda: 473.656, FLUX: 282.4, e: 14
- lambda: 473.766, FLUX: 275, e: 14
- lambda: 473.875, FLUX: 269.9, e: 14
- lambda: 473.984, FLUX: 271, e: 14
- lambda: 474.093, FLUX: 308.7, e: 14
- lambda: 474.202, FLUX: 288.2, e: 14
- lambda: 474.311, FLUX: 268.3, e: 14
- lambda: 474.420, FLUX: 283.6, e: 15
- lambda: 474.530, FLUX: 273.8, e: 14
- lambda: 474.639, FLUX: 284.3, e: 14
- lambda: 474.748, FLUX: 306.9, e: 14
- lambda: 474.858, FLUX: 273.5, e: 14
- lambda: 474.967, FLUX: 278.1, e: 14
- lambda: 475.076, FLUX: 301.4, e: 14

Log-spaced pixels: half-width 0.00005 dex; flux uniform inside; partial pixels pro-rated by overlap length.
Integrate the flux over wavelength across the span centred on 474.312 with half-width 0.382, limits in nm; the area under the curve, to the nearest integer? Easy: 216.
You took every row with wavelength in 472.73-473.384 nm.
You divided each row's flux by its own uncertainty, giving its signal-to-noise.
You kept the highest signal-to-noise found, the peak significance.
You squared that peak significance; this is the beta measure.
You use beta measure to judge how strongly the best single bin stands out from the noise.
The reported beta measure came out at 439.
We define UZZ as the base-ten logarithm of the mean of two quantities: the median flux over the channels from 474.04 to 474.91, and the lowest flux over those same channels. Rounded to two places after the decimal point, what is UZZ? 2.44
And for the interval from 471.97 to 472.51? 2.43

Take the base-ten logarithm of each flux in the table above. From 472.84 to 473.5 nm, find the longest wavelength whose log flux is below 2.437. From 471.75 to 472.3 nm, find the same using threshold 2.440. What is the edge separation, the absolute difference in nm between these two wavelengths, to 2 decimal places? 0.98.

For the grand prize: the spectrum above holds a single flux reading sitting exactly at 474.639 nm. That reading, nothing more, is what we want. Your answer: 284.3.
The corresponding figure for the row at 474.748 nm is 306.9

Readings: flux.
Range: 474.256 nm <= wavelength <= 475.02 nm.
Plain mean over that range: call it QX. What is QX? 281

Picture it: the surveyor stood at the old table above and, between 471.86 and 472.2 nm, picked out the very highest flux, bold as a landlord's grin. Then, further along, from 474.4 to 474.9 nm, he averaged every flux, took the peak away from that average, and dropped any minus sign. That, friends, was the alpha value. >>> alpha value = 8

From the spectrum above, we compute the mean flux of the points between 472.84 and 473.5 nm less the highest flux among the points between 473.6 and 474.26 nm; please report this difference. -23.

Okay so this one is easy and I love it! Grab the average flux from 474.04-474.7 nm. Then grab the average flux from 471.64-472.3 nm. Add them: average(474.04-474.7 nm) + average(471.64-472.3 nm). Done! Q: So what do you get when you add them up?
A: 559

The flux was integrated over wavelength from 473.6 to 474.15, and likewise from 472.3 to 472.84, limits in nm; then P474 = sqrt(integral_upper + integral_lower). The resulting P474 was 17.31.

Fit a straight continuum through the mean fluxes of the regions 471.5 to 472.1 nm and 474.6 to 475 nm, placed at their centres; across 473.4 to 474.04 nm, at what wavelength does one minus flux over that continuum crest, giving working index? 473.547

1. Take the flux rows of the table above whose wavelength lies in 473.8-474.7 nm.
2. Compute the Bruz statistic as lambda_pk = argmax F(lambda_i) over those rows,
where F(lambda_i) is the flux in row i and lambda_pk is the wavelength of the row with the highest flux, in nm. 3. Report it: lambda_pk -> 474.093 nm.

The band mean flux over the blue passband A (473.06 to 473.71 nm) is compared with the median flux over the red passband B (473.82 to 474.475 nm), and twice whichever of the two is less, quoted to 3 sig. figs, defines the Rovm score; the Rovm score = 555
